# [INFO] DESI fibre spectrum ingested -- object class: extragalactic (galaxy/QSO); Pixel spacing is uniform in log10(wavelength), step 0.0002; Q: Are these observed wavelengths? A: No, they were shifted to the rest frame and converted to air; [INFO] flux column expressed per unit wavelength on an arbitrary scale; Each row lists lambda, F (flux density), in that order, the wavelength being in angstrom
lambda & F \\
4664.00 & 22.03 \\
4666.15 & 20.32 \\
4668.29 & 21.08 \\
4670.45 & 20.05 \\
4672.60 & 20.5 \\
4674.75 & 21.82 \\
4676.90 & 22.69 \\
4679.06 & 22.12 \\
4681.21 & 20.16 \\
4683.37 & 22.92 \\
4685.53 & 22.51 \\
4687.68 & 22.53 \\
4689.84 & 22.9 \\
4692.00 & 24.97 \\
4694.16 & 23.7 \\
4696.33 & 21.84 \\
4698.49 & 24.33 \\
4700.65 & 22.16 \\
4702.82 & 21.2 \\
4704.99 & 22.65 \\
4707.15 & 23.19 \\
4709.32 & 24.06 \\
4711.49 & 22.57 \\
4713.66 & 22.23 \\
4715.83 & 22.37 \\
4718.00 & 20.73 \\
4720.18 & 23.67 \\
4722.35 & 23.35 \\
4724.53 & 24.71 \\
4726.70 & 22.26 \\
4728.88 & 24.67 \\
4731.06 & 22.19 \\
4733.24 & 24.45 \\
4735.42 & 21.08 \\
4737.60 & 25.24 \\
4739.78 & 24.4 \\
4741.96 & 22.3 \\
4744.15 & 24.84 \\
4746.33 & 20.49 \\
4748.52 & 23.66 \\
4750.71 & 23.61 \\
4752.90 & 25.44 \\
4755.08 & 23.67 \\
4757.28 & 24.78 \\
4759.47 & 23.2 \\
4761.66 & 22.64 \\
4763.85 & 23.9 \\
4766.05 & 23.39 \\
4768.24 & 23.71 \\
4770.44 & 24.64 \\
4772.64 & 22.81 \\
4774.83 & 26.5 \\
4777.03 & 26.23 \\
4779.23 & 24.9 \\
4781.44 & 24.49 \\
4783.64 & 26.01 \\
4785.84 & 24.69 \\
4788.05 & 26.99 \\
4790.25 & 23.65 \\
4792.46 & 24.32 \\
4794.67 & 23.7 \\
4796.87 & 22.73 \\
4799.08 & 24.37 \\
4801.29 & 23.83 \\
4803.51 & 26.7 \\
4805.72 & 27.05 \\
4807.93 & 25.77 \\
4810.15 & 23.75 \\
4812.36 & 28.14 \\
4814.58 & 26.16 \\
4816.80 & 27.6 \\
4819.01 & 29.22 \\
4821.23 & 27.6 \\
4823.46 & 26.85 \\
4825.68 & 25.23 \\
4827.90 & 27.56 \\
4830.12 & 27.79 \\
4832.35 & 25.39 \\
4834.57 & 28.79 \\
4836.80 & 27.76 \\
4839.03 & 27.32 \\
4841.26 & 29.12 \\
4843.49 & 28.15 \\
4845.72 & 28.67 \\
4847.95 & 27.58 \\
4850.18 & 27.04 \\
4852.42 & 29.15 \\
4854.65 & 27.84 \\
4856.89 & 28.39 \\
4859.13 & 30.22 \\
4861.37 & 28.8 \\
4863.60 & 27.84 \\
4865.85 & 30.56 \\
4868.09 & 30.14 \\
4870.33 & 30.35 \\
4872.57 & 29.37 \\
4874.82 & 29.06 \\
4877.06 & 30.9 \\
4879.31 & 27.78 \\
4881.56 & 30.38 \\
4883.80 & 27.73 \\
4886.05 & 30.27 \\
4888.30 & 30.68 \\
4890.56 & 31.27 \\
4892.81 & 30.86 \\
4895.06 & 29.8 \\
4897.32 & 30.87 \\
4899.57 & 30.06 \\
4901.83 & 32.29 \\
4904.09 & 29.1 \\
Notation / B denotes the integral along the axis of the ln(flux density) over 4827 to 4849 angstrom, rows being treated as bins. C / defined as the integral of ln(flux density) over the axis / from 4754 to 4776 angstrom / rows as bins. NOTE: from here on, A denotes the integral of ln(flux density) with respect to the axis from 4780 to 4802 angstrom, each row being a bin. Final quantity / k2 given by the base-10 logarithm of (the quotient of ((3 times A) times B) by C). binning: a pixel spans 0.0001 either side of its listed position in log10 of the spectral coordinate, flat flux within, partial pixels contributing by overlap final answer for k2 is 2.34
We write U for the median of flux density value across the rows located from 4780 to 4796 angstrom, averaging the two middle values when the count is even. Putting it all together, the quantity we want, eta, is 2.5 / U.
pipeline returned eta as 0.102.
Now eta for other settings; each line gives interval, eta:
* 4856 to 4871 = 0.083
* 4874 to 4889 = 0.083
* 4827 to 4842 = 0.090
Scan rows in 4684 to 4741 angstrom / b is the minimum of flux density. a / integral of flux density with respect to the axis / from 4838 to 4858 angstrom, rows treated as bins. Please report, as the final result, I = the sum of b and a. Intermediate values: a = 563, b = 20.73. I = 584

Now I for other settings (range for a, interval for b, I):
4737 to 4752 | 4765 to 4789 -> 375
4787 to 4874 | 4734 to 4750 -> 2390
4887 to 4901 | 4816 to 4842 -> 454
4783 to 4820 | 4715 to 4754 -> 966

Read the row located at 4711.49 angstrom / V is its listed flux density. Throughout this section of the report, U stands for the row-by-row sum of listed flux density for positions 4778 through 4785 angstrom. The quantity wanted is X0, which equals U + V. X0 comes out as 98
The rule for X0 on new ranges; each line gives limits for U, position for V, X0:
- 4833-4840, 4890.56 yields 115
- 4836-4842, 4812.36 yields 112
